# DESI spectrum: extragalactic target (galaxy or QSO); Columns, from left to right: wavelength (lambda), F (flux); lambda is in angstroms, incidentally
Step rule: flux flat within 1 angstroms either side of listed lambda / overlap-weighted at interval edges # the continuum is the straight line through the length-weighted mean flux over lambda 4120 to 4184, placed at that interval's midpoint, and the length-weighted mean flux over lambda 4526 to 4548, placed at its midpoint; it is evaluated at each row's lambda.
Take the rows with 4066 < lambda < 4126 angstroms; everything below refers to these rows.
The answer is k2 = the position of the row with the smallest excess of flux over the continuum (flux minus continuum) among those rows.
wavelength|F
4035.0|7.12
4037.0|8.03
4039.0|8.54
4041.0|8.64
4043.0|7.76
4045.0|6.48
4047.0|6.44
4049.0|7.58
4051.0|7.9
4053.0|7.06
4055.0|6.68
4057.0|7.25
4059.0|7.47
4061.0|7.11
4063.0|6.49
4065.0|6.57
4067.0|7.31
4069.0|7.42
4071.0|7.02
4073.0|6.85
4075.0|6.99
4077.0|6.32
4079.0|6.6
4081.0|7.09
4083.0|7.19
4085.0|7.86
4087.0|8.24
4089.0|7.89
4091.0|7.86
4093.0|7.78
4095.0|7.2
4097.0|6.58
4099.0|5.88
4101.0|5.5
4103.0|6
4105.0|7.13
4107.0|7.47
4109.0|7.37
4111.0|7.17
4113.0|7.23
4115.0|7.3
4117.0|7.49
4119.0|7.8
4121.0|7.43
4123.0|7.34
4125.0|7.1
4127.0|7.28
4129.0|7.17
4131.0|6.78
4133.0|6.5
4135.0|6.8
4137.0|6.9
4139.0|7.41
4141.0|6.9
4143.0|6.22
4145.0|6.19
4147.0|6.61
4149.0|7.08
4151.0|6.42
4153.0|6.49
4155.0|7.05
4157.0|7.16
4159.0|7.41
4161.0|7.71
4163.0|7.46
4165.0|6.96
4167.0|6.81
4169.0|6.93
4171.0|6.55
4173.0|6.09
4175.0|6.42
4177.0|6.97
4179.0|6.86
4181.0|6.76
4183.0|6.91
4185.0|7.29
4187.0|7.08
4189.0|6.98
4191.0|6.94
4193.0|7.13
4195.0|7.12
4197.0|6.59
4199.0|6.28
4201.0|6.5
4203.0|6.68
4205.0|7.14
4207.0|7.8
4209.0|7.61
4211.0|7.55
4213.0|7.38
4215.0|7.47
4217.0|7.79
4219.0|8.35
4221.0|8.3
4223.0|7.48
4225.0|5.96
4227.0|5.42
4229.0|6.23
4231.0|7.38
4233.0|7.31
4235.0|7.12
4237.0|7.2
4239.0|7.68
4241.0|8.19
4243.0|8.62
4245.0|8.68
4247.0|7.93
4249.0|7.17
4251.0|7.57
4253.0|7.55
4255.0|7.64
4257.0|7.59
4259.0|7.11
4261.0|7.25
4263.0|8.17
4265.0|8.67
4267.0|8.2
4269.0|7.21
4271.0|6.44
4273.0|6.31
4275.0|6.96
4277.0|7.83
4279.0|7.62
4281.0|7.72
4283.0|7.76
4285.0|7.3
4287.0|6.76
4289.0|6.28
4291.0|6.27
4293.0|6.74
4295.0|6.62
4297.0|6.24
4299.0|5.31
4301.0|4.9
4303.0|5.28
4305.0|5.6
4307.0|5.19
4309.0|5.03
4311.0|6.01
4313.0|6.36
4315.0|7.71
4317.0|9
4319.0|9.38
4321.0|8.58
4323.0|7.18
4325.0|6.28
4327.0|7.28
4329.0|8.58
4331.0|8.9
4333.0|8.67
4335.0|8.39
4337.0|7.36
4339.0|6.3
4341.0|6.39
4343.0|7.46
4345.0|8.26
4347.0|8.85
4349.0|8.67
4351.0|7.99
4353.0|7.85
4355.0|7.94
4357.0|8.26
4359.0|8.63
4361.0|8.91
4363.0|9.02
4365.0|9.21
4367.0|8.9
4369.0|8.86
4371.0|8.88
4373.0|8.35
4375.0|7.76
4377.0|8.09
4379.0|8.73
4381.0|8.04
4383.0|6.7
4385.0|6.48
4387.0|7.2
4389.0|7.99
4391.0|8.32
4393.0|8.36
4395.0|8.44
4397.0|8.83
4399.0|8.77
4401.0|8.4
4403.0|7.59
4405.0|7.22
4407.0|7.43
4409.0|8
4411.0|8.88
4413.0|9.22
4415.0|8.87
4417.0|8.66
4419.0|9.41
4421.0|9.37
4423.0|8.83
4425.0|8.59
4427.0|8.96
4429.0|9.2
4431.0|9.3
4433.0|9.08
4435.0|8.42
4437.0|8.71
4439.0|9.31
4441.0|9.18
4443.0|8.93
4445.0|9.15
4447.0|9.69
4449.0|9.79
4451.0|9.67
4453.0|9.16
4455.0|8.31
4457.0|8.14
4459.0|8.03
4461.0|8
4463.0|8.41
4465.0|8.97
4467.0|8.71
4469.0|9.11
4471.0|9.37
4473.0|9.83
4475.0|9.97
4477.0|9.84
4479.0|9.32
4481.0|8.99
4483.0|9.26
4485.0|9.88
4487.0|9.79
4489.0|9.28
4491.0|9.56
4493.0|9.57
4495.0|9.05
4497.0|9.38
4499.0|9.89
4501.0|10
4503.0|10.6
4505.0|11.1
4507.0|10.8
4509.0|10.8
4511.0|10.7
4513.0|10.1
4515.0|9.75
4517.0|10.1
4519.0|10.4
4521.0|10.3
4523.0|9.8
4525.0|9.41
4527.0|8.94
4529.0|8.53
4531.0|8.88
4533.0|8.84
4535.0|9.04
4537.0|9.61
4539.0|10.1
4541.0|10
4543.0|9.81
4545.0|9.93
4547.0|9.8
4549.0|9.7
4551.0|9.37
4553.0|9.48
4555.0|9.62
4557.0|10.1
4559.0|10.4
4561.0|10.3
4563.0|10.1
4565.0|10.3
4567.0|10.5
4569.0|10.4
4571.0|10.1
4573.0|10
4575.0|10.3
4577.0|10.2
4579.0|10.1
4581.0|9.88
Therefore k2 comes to 4101.0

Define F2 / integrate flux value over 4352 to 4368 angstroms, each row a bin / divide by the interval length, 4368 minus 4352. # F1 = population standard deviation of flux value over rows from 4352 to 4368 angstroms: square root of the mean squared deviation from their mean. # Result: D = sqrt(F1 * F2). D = 2.03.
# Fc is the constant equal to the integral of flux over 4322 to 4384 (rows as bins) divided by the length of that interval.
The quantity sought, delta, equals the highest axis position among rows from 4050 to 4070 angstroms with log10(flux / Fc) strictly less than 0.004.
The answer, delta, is 4069.0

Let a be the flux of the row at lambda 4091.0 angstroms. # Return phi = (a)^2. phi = 62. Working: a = 7.86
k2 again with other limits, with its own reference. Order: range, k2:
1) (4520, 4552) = 4529.0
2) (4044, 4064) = 4063.0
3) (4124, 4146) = 4145.0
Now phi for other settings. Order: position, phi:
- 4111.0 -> 51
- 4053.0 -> 50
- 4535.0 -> 82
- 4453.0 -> 84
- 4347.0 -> 78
